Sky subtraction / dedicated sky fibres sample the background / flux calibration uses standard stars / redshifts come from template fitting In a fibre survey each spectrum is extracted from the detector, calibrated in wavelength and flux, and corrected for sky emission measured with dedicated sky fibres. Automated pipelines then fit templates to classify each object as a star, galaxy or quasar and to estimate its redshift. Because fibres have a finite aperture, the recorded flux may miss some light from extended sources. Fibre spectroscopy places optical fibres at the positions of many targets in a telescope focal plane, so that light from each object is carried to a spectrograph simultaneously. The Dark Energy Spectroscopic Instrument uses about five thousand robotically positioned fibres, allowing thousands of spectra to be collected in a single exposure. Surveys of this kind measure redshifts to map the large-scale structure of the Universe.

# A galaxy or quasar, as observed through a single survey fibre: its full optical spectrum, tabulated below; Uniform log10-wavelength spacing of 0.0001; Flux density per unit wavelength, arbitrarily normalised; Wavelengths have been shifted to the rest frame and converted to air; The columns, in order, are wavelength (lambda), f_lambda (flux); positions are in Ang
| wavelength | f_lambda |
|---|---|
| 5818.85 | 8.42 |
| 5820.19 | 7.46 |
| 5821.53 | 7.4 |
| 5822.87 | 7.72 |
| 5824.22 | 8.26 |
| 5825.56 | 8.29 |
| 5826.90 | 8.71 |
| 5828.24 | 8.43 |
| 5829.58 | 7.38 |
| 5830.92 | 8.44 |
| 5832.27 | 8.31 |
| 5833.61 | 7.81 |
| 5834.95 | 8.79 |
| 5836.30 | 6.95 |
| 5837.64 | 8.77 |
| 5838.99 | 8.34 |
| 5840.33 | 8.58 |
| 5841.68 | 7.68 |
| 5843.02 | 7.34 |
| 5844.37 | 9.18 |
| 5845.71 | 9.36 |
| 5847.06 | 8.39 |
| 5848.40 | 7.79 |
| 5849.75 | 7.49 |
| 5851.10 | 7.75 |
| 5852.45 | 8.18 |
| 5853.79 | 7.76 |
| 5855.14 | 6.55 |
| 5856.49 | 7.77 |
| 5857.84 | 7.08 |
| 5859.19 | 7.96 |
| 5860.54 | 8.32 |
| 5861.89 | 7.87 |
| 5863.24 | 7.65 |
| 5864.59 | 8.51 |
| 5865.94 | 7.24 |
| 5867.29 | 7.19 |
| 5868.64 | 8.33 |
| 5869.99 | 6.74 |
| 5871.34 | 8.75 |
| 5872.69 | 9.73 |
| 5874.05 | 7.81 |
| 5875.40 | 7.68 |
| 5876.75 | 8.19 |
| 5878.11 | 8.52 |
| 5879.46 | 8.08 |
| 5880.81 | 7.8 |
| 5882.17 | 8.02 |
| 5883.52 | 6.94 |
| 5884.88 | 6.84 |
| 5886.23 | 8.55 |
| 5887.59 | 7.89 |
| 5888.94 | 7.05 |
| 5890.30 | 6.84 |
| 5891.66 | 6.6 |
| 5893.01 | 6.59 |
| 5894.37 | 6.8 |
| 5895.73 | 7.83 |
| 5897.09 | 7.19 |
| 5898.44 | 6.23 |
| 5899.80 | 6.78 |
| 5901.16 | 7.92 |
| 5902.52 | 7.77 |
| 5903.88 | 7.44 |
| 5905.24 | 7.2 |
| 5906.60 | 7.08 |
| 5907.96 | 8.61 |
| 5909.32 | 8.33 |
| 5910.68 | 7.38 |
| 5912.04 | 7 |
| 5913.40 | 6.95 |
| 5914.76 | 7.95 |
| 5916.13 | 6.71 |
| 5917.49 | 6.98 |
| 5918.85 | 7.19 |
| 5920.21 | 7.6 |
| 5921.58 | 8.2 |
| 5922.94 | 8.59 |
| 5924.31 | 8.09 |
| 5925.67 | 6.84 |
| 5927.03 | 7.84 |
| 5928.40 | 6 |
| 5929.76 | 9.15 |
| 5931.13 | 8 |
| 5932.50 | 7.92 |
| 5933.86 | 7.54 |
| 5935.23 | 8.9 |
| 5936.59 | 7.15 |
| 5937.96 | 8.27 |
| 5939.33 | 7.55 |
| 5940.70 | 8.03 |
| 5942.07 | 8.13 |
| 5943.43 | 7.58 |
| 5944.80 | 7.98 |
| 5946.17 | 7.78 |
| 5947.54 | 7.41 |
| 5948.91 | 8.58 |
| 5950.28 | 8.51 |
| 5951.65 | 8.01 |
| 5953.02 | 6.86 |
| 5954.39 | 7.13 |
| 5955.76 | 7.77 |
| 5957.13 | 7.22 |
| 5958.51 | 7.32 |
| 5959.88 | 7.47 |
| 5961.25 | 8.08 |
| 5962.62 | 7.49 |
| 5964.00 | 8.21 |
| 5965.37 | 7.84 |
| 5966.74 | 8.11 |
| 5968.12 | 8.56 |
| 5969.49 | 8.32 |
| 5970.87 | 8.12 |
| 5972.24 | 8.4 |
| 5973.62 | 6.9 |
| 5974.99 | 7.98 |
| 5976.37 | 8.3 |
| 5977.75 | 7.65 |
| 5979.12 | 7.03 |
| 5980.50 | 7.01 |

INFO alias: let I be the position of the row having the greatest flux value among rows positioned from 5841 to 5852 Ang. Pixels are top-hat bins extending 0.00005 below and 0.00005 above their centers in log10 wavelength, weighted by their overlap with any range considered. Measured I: 5845.71 Ang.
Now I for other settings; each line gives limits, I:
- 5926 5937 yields 5929.76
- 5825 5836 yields 5834.95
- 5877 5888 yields 5886.23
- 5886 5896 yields 5886.23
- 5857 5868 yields 5864.59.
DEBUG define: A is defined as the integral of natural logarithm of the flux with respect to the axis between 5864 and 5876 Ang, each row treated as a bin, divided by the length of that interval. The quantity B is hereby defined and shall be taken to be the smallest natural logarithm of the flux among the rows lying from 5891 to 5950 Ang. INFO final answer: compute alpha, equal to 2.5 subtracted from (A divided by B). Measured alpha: -1.34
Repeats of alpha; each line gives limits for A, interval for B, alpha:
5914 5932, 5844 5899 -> -1.39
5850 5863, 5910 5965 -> -1.36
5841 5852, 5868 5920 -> -1.36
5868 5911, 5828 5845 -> -1.46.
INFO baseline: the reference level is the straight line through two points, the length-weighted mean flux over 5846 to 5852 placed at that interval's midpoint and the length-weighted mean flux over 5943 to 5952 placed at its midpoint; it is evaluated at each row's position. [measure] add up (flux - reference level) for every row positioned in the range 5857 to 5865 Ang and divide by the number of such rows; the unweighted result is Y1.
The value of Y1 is -0.06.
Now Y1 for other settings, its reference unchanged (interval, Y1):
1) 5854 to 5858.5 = -0.82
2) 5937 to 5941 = -0.03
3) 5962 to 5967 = -0.08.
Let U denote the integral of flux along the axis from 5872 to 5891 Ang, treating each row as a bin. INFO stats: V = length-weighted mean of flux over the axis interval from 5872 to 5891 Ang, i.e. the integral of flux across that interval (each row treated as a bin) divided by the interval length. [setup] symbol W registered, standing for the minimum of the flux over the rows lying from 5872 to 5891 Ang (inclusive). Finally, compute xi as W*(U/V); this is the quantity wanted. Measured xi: 130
